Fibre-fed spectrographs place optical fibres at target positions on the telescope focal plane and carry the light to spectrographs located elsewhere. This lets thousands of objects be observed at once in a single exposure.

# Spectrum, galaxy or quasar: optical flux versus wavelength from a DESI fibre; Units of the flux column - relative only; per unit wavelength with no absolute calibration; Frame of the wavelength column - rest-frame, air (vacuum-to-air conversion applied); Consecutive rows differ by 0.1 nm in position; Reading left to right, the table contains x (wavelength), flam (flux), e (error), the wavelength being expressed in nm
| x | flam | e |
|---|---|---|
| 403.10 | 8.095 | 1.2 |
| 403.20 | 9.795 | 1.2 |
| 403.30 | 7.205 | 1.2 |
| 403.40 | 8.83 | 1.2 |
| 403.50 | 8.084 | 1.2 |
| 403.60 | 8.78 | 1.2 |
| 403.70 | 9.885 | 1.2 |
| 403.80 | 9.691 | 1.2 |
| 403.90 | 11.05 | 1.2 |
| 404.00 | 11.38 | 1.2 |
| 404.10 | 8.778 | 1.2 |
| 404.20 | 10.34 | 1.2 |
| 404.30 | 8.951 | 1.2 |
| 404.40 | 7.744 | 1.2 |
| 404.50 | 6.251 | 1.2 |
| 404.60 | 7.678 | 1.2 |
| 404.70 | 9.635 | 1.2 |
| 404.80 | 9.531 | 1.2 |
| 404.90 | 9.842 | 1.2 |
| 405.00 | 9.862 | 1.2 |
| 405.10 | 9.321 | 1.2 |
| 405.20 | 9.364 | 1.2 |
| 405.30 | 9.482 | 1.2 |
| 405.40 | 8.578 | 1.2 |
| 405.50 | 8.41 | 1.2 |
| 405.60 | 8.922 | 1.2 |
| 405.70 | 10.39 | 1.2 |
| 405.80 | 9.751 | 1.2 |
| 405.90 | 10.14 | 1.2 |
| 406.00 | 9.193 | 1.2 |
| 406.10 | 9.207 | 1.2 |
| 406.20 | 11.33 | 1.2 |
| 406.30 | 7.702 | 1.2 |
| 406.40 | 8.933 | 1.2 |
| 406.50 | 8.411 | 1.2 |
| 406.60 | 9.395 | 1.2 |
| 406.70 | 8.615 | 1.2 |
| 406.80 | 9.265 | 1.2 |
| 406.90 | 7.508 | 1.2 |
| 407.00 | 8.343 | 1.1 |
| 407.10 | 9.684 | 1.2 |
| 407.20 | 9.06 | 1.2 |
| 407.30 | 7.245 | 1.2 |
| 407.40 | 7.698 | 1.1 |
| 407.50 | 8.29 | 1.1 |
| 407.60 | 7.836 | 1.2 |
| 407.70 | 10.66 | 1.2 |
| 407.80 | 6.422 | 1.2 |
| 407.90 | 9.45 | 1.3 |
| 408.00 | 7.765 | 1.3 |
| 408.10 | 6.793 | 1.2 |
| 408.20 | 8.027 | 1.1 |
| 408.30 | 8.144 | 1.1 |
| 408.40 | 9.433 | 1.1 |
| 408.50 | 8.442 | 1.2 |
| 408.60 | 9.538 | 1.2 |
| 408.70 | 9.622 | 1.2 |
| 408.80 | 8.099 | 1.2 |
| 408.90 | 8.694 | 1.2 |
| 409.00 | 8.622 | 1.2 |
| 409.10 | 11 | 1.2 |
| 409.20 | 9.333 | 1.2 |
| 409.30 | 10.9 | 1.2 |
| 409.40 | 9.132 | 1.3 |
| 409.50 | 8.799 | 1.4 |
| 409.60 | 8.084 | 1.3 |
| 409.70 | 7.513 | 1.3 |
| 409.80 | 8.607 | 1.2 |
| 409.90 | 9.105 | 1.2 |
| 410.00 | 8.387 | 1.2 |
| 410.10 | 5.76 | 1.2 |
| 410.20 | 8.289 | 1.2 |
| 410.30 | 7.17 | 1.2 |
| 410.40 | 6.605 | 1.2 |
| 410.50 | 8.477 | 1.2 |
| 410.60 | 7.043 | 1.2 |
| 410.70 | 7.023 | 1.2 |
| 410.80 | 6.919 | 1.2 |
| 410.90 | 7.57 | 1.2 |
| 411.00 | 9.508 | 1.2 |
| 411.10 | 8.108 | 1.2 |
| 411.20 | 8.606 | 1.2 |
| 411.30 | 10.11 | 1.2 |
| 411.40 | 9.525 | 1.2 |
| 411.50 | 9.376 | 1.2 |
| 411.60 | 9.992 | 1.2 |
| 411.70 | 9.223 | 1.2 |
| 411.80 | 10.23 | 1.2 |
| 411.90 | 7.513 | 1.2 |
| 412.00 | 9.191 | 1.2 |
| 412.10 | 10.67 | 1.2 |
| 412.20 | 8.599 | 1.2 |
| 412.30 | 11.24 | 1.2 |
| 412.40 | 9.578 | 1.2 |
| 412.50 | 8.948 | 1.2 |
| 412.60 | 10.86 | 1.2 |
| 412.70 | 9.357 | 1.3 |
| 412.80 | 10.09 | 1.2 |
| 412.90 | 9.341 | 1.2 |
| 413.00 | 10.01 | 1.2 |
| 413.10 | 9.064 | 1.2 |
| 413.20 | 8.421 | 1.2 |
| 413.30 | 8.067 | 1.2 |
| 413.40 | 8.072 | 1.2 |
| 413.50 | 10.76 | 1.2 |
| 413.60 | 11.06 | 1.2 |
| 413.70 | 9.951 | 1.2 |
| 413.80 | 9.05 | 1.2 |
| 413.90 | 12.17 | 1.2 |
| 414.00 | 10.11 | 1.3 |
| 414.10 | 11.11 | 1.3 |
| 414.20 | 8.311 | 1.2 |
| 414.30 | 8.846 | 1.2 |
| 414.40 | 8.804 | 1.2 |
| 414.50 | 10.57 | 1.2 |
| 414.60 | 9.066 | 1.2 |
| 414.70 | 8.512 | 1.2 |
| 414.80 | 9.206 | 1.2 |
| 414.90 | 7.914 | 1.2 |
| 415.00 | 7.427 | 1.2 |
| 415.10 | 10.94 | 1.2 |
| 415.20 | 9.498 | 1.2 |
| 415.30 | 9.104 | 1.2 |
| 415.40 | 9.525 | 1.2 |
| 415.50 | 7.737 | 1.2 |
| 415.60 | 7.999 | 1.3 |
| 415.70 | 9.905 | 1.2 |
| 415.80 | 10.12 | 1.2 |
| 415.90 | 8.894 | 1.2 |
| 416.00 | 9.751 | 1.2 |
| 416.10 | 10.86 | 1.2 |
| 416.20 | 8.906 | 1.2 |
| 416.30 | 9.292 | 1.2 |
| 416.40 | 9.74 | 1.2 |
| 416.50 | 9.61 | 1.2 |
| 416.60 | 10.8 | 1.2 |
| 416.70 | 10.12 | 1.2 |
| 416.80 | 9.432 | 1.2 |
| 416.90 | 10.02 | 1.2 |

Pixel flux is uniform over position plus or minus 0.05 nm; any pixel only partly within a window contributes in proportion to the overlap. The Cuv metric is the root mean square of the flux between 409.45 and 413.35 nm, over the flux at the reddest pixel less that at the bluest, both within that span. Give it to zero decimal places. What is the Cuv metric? -12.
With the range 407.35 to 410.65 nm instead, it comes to -13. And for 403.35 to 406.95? -7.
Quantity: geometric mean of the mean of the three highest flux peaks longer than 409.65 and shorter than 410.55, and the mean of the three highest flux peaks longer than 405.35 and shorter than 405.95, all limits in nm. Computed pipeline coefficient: 9.4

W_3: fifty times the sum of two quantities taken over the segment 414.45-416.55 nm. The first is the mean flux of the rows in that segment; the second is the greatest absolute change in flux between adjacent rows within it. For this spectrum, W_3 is 639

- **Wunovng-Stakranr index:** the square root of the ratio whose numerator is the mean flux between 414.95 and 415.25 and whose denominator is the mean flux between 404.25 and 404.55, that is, 1.10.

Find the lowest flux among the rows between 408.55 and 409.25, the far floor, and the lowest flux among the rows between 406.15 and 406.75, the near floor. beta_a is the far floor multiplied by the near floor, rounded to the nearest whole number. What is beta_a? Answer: 62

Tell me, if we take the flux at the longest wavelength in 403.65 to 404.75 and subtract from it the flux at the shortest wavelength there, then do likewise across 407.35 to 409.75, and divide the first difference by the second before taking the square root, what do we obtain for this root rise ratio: 1.2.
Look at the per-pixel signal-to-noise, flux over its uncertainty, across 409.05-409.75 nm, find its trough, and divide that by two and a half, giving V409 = 2.31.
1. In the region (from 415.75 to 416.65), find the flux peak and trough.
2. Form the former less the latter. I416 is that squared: 3.9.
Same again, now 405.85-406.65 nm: 13.2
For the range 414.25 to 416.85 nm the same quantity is 12.3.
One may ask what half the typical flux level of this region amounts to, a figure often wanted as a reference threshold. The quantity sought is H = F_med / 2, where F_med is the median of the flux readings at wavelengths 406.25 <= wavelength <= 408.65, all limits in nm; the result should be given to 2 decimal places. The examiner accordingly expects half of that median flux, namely 4.19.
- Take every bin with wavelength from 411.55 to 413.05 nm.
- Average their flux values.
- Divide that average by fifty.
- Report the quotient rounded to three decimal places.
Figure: 0.193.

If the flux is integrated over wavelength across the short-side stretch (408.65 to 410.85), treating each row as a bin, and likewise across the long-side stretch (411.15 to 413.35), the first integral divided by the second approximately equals 0.88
